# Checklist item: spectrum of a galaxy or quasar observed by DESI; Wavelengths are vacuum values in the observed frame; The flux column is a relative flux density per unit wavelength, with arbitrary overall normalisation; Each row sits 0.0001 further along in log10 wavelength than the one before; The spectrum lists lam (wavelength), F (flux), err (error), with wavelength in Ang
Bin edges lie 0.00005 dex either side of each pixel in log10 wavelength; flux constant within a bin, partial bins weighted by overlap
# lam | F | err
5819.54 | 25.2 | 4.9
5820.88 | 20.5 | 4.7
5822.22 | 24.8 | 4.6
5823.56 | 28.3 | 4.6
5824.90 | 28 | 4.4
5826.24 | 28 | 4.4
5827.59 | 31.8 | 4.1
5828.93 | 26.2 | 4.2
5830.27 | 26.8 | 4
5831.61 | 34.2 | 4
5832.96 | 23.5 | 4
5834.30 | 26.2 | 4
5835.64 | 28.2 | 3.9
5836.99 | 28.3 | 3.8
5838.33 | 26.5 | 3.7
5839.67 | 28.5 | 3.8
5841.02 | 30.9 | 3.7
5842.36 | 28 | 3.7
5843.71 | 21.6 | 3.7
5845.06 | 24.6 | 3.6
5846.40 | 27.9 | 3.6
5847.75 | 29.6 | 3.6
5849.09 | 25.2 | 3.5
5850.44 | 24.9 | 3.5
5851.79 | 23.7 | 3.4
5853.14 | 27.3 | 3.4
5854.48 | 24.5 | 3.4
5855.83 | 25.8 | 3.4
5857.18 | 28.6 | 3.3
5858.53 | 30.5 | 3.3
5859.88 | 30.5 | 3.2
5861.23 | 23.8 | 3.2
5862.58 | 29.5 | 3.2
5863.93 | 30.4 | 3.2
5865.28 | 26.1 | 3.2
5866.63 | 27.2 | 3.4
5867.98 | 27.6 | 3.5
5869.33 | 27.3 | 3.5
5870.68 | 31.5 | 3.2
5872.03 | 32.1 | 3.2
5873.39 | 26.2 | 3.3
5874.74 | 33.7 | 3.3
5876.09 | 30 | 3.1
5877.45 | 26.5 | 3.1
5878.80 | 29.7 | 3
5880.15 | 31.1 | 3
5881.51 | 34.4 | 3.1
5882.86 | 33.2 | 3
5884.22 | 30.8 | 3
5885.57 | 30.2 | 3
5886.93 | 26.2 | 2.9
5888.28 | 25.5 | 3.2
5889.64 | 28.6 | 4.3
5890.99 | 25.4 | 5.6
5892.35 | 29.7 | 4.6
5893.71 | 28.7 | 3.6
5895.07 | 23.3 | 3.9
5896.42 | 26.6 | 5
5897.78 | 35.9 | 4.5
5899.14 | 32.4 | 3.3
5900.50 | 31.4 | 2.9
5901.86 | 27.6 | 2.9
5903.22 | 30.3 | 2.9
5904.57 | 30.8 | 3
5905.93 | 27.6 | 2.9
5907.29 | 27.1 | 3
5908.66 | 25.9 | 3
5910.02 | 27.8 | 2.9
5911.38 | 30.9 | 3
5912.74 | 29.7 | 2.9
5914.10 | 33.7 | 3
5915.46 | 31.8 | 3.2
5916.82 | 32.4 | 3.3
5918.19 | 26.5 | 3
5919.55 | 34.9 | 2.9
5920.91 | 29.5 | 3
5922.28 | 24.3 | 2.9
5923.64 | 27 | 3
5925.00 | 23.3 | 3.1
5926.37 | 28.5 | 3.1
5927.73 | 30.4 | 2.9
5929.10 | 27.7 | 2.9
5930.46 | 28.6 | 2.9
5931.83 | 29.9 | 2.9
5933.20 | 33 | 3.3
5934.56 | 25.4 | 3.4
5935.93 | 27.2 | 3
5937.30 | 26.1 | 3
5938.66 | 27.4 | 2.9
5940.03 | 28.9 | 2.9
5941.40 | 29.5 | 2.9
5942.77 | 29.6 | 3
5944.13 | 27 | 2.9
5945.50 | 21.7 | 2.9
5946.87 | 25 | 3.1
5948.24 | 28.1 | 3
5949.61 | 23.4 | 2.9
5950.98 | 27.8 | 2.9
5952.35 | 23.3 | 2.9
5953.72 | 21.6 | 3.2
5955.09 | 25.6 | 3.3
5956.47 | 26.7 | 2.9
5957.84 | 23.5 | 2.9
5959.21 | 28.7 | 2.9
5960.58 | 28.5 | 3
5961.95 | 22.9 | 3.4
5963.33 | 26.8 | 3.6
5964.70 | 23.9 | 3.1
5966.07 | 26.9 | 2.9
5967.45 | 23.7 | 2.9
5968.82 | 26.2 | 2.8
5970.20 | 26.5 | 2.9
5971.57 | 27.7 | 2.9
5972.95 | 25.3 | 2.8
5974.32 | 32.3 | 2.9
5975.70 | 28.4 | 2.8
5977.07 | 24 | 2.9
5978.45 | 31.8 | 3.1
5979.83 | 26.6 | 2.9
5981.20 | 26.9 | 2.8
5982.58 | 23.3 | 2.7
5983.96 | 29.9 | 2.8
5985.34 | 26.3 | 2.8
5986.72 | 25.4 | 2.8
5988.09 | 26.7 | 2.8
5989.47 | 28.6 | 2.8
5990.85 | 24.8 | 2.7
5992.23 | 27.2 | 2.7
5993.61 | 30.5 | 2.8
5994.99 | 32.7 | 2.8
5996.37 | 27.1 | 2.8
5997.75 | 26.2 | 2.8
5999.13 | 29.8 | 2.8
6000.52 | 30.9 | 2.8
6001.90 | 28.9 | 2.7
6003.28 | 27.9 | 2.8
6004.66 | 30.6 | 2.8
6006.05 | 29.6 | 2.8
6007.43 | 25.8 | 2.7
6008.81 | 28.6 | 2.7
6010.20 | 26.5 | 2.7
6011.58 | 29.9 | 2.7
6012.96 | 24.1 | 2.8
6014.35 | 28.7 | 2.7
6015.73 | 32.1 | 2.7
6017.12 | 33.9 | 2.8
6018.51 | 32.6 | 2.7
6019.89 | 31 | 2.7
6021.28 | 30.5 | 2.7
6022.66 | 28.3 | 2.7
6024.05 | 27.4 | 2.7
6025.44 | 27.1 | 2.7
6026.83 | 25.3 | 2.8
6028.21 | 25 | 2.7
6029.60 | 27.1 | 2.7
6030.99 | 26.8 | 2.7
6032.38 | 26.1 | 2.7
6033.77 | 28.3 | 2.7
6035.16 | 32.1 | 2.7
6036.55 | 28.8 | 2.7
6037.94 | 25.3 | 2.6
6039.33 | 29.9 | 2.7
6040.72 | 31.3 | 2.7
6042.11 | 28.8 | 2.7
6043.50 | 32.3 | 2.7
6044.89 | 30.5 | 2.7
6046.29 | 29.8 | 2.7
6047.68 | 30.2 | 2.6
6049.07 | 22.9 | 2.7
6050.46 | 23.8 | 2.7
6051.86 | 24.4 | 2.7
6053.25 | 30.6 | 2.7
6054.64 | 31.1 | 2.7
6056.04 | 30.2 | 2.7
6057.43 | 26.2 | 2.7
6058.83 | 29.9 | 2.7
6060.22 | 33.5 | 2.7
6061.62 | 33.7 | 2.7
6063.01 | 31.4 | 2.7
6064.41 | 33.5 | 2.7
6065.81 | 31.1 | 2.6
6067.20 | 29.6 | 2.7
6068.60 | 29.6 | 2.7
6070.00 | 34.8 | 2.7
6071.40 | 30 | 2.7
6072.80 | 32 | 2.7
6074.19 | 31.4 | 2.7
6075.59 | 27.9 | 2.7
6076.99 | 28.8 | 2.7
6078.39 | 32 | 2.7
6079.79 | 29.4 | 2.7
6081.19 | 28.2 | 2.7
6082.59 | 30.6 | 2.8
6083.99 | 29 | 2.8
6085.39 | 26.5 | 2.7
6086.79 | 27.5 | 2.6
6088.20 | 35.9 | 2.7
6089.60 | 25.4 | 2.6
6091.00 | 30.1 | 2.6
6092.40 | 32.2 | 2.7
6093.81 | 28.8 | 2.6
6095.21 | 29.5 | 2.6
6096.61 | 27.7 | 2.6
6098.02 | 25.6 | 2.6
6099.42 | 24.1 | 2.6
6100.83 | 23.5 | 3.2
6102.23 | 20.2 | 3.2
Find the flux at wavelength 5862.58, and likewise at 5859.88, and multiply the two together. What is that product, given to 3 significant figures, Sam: 900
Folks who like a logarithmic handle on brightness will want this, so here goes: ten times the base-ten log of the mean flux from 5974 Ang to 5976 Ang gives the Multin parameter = 14.8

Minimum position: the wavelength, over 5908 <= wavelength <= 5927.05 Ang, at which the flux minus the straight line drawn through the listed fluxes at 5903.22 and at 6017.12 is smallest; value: 5925.00 Ang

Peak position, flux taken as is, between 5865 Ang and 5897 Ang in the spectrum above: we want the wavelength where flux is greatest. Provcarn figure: 5881.51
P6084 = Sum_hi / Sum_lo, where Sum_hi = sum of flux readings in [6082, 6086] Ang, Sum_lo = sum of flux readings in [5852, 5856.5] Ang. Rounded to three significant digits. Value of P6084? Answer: 1.11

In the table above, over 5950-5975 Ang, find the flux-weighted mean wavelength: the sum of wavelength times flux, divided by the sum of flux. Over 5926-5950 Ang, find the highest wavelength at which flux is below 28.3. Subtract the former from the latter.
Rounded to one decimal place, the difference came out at -13.3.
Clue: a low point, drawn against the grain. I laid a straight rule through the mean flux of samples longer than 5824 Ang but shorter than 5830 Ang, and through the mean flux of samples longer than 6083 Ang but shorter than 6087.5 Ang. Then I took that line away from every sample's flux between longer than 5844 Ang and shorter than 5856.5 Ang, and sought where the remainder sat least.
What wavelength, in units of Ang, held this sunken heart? 5851.79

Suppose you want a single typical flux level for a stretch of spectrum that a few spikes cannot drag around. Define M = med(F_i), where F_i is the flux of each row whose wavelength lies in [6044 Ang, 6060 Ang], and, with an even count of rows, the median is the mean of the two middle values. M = 29.9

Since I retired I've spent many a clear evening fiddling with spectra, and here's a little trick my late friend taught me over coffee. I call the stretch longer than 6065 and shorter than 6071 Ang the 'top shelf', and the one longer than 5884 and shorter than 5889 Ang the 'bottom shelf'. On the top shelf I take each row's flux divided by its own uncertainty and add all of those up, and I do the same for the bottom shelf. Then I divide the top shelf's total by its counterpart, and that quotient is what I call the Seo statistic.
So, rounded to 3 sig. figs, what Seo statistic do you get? 1.25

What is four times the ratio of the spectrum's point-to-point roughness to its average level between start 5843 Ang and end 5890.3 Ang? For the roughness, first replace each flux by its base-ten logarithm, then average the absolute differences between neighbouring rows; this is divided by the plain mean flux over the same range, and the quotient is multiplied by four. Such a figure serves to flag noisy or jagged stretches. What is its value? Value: 0.0059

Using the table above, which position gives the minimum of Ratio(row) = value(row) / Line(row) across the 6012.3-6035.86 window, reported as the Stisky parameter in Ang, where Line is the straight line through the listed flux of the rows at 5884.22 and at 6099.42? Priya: 6012.96 Ang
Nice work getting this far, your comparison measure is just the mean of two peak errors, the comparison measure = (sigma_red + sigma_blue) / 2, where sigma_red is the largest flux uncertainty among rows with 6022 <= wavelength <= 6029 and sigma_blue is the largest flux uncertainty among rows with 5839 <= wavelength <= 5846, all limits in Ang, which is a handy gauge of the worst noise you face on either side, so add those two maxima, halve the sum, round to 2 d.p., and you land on 3.30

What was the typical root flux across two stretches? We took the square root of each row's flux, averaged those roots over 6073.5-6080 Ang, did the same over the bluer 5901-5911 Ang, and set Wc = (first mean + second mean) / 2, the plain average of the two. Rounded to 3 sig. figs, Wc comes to 5.39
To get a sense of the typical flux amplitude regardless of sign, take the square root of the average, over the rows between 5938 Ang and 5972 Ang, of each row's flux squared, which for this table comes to 26.1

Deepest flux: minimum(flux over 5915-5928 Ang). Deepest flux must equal 23.3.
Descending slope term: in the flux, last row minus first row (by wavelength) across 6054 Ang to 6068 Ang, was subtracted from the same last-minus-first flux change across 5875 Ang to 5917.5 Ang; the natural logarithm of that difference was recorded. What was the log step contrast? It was 1.4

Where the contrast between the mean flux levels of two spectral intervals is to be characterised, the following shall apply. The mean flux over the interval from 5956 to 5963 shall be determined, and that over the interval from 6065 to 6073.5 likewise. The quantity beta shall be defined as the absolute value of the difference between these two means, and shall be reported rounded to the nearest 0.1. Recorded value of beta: 5.1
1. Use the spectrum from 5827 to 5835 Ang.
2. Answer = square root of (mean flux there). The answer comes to 5.30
